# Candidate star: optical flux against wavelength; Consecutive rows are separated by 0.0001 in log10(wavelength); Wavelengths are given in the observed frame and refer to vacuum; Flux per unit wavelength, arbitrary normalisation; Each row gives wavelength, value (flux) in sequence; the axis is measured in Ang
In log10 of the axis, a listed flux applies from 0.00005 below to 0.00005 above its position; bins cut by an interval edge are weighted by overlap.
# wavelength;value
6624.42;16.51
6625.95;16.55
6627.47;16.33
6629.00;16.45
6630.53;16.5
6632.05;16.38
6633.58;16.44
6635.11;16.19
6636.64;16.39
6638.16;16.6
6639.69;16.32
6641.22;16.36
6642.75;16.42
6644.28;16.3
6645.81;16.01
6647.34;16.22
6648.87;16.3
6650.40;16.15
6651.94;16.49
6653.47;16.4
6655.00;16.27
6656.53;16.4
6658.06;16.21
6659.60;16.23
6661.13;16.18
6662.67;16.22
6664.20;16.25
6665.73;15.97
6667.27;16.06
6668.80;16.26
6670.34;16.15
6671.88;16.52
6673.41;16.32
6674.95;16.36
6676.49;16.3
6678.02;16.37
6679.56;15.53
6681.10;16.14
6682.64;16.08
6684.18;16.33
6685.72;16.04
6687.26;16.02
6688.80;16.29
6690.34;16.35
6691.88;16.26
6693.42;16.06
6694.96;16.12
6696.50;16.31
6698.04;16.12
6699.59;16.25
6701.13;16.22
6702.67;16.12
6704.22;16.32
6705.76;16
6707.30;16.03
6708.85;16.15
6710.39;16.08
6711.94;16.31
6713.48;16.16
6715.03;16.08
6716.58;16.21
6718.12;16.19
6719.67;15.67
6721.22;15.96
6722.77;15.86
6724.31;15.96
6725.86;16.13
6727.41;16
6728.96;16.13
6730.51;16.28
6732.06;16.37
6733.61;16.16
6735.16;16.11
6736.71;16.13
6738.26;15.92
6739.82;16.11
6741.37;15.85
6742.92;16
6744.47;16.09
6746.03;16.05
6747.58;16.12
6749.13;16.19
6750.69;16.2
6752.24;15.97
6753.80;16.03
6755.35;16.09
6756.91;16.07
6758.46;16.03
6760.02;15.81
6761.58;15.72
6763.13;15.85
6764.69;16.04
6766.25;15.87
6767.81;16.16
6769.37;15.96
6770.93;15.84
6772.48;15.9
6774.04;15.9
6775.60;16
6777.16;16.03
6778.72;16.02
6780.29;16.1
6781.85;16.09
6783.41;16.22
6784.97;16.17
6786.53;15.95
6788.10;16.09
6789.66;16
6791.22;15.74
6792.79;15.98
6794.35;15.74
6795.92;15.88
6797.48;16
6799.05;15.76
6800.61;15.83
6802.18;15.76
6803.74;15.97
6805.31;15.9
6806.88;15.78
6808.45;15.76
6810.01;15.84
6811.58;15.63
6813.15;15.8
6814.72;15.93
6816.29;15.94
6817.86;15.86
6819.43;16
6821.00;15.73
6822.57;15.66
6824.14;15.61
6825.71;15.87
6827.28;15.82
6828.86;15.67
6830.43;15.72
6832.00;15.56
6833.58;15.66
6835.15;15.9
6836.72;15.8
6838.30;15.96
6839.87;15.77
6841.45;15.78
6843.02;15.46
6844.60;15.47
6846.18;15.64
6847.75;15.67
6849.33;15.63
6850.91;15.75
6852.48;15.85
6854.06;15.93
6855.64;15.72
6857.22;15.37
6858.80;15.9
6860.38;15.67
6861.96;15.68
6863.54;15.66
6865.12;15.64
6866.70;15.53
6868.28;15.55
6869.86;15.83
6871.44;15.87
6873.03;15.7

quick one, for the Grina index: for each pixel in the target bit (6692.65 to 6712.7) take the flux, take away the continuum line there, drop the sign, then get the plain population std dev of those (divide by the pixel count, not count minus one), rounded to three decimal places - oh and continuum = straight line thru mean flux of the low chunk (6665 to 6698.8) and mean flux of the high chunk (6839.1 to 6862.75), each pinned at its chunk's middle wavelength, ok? 0.070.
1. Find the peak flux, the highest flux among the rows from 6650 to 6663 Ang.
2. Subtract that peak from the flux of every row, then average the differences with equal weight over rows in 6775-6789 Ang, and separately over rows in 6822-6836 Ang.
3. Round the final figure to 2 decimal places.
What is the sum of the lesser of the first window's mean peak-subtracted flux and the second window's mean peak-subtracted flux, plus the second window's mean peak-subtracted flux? -1.54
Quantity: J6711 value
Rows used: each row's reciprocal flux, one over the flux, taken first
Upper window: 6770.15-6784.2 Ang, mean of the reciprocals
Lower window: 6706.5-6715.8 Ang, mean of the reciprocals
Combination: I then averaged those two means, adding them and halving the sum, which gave 0.0622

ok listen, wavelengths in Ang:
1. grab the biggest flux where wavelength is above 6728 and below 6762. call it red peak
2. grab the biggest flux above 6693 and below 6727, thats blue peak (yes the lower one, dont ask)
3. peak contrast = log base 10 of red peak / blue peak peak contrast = 0.0013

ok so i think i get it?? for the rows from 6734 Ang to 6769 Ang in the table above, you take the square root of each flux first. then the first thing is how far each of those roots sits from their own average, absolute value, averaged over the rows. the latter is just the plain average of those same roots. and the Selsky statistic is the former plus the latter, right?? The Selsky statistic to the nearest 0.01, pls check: 4.02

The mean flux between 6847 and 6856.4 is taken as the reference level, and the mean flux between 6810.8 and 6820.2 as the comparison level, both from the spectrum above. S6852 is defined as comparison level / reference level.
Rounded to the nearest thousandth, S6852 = 1.006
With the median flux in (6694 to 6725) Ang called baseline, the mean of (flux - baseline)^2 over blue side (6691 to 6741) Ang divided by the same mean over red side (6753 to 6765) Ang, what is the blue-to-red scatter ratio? 0.47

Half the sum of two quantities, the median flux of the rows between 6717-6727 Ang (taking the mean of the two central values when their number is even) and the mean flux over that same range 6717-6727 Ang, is 16.0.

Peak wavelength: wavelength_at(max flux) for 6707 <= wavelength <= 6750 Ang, 6732.06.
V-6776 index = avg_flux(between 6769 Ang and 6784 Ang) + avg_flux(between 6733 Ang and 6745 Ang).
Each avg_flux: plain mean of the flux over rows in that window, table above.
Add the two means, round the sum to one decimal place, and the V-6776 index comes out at 32.1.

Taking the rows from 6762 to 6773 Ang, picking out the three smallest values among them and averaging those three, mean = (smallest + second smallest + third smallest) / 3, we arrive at 15.9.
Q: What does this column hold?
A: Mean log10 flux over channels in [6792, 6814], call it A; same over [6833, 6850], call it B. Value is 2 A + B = 3.59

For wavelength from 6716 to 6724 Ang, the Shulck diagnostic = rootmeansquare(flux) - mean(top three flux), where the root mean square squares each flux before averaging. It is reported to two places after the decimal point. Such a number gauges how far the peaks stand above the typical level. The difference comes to -0.14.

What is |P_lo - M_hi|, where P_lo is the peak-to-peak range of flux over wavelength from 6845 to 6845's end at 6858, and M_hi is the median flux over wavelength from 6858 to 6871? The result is 15.1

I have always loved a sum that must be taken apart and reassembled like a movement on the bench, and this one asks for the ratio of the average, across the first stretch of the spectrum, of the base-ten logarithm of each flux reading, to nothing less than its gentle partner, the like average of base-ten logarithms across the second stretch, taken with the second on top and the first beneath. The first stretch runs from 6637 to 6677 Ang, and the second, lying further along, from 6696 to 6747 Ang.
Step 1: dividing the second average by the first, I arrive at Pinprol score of 0.996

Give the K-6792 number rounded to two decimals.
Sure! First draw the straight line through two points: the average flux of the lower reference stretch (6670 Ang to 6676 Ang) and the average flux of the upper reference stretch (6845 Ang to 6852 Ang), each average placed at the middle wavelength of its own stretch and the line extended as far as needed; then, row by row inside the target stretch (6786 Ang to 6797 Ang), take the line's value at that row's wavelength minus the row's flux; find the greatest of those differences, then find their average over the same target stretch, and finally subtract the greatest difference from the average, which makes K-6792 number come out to -0.17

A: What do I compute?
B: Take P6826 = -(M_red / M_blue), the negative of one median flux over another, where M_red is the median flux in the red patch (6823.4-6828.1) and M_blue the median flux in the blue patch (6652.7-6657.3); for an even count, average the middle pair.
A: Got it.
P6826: -0.96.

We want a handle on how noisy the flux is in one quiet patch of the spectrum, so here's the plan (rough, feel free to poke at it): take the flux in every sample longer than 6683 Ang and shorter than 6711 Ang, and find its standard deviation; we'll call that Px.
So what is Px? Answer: 0.12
